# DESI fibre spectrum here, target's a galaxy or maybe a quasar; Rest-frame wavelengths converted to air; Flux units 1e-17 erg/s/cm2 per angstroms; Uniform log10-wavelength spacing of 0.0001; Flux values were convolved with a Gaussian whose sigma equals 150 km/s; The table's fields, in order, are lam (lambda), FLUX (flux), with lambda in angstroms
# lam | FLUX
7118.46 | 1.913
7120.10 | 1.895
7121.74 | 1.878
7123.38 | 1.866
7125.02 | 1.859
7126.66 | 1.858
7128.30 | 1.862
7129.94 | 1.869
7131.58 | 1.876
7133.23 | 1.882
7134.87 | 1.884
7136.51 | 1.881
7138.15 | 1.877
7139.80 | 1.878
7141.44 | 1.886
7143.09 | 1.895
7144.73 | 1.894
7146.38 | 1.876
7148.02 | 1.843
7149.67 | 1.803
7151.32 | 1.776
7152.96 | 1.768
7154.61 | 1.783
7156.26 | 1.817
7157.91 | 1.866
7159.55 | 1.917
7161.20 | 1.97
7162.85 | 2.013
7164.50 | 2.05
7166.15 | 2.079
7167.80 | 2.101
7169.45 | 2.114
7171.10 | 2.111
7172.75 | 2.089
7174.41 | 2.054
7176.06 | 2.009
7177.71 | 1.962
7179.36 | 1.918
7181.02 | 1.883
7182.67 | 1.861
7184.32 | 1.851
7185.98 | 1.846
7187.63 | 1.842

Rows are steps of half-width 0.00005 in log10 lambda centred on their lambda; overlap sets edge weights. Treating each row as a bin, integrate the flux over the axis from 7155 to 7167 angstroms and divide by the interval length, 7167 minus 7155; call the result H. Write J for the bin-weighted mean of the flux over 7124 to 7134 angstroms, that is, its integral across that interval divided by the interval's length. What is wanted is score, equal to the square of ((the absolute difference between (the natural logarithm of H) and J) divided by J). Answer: 0.412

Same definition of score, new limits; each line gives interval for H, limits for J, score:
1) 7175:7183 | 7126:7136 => 0.419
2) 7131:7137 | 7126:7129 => 0.436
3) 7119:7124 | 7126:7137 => 0.439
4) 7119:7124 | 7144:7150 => 0.435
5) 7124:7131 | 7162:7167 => 0.484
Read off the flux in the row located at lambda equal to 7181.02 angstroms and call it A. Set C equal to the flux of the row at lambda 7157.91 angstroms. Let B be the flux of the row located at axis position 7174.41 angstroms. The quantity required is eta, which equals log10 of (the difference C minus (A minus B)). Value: 0.309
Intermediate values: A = 1.883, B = 2.054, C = 1.866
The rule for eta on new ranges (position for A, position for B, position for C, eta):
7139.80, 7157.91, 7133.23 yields 0.272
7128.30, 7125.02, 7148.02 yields 0.265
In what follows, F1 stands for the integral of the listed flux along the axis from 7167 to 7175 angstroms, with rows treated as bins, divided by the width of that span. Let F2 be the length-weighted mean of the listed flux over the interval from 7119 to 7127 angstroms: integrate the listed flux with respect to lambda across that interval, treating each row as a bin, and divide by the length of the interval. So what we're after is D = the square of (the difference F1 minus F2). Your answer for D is 0.048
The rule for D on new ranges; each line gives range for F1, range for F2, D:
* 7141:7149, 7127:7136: 0.000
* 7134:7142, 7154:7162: 0.000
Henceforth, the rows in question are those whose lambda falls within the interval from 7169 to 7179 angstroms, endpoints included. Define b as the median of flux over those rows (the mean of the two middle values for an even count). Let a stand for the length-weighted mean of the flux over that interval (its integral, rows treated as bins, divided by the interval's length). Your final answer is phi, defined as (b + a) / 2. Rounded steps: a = 2.05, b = 2.07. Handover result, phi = 2.060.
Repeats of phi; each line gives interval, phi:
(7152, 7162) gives 1.847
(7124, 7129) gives 1.860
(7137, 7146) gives 1.885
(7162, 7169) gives 2.064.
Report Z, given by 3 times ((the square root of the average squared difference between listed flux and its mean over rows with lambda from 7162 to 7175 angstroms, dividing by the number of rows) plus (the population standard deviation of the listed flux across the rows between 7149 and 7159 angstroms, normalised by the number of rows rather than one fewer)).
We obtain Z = 0.20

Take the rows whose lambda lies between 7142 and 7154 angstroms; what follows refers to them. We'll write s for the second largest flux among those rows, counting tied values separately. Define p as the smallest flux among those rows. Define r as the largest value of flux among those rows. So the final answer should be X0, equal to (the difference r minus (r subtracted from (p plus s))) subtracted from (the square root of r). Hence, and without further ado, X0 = 1.25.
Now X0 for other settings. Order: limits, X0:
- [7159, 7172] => 1.25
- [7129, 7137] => 1.36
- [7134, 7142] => 1.36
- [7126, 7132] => 1.34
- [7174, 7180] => 1.25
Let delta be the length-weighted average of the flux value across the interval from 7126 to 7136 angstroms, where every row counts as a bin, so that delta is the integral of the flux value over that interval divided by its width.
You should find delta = 1.87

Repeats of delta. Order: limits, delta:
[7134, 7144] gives 1.88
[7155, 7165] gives 1.93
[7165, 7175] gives 2.09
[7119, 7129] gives 1.87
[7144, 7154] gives 1.82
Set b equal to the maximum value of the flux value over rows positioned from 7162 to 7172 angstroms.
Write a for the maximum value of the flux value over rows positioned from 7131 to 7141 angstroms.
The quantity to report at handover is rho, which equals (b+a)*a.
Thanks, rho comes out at 7.5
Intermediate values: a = 1.884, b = 2.114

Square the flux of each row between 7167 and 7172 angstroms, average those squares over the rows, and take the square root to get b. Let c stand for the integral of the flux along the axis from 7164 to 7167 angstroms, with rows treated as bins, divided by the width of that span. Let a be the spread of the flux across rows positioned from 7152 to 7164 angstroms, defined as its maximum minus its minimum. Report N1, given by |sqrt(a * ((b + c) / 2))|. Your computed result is 0.72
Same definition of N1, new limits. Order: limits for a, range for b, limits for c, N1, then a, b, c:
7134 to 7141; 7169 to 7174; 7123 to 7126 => 0.12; 0.007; 2.10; 1.86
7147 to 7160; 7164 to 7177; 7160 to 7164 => 0.55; 0.149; 2.08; 1.99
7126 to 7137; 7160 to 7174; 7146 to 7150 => 0.23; 0.026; 2.07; 1.84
